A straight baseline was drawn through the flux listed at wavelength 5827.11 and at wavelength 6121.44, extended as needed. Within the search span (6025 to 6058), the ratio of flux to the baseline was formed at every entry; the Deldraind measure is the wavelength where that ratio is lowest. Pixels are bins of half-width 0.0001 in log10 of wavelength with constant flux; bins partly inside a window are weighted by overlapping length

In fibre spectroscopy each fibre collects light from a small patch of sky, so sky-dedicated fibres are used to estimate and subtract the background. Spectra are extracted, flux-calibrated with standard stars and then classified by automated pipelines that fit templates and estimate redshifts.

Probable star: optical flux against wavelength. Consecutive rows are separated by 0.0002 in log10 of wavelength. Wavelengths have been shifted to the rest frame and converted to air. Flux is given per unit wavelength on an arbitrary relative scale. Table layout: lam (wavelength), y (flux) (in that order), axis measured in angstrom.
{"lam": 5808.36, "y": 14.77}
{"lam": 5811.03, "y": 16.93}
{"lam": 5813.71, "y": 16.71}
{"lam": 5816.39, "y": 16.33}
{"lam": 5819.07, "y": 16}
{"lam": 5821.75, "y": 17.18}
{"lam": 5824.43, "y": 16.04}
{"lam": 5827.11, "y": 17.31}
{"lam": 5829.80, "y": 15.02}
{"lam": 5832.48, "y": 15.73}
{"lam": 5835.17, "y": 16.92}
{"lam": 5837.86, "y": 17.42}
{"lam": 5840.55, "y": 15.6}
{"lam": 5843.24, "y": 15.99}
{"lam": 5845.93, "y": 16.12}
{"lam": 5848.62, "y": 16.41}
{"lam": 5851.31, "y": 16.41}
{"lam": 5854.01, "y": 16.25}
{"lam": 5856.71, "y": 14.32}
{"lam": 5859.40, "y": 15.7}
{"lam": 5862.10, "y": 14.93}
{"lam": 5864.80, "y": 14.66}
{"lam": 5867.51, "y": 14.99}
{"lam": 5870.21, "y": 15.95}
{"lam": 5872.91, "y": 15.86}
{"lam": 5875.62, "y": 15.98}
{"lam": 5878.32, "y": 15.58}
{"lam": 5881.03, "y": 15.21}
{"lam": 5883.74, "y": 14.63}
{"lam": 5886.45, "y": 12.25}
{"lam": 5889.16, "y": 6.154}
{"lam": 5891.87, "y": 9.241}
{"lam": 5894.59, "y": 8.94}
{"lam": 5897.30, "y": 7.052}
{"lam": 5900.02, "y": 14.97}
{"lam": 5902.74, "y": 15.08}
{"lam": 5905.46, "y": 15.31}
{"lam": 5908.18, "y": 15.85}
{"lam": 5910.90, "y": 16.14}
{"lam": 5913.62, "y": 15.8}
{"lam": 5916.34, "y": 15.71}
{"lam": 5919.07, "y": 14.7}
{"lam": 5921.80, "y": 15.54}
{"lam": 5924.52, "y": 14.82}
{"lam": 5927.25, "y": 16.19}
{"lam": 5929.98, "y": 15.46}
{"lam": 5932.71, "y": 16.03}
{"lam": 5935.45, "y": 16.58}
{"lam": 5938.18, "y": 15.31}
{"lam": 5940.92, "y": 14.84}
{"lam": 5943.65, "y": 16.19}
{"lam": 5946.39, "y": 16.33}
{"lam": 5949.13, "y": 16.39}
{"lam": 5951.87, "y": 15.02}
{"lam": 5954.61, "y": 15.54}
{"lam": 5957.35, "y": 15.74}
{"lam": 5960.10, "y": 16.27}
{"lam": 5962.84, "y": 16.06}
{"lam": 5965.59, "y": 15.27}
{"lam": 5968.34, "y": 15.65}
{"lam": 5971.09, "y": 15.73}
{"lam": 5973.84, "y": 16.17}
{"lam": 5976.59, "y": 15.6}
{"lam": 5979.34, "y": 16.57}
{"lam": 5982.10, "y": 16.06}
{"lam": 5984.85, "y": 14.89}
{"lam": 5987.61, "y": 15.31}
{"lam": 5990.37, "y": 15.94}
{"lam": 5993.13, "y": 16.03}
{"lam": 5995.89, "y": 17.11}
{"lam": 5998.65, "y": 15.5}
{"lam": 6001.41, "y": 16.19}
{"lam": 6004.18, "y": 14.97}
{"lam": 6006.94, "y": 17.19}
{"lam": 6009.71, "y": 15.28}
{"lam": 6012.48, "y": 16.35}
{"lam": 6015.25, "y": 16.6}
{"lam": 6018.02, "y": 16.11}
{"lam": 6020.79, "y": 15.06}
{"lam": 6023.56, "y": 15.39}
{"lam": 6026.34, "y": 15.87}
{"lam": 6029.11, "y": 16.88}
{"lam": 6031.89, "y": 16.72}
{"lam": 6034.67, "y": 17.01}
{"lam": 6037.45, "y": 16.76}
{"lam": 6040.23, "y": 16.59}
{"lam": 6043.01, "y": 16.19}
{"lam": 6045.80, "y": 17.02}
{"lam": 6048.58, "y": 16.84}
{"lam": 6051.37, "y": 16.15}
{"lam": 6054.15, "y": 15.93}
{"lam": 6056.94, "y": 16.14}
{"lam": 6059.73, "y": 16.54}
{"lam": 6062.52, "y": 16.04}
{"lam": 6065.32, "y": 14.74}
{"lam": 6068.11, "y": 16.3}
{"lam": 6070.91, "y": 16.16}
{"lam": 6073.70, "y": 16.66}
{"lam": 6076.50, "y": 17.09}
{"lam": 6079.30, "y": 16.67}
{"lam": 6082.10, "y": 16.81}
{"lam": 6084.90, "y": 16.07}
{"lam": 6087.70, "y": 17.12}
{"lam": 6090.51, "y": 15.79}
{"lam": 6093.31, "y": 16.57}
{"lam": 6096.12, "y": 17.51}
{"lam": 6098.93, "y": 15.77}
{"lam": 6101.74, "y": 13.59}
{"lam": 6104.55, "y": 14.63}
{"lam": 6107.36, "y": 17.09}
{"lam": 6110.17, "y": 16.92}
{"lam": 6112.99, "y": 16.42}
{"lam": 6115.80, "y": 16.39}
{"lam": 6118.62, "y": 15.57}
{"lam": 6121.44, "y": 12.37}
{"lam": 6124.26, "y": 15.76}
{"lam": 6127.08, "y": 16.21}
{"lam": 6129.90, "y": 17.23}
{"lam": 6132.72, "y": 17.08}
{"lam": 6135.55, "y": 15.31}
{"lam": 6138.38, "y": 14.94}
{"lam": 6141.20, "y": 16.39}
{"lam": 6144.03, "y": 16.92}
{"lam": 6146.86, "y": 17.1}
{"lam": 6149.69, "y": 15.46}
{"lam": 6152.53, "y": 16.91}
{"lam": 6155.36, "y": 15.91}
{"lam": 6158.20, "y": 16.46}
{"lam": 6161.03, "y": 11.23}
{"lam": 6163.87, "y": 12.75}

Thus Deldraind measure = 6026.34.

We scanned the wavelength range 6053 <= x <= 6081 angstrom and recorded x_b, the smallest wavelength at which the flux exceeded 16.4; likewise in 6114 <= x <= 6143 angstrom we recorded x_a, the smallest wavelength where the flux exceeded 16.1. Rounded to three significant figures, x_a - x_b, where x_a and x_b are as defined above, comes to 56.1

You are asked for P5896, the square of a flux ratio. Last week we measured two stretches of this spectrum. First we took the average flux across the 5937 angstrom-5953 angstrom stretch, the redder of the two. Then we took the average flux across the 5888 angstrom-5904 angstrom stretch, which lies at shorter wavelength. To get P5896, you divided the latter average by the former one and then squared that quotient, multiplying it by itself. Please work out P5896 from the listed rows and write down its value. 0.43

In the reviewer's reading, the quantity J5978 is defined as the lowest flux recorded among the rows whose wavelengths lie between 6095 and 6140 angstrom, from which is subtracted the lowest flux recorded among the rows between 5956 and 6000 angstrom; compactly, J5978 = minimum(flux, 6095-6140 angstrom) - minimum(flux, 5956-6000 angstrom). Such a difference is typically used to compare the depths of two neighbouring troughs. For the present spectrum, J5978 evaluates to -2.5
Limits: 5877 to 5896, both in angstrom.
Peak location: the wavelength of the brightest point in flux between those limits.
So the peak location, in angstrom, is 5878.32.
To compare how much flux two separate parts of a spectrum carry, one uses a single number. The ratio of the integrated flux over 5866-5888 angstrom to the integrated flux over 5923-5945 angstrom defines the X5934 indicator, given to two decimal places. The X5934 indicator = 0.95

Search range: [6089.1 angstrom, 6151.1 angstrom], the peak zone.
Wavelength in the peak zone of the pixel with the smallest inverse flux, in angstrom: 6096.12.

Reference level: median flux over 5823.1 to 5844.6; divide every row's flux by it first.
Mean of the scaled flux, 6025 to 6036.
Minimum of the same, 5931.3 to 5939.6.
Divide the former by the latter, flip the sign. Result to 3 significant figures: -1.09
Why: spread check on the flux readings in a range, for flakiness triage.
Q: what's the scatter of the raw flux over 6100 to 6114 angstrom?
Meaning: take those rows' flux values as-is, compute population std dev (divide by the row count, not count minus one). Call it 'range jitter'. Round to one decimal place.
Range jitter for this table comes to 1.4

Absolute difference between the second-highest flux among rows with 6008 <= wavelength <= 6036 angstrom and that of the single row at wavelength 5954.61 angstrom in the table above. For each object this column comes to 1.3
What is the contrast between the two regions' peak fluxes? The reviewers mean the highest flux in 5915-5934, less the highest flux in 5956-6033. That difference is -1.0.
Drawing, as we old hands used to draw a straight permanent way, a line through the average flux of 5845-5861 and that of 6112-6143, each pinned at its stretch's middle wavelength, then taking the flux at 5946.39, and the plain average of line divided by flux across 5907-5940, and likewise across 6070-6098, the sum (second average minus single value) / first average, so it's -15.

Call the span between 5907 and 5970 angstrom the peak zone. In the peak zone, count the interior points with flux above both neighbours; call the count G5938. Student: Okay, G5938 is 6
